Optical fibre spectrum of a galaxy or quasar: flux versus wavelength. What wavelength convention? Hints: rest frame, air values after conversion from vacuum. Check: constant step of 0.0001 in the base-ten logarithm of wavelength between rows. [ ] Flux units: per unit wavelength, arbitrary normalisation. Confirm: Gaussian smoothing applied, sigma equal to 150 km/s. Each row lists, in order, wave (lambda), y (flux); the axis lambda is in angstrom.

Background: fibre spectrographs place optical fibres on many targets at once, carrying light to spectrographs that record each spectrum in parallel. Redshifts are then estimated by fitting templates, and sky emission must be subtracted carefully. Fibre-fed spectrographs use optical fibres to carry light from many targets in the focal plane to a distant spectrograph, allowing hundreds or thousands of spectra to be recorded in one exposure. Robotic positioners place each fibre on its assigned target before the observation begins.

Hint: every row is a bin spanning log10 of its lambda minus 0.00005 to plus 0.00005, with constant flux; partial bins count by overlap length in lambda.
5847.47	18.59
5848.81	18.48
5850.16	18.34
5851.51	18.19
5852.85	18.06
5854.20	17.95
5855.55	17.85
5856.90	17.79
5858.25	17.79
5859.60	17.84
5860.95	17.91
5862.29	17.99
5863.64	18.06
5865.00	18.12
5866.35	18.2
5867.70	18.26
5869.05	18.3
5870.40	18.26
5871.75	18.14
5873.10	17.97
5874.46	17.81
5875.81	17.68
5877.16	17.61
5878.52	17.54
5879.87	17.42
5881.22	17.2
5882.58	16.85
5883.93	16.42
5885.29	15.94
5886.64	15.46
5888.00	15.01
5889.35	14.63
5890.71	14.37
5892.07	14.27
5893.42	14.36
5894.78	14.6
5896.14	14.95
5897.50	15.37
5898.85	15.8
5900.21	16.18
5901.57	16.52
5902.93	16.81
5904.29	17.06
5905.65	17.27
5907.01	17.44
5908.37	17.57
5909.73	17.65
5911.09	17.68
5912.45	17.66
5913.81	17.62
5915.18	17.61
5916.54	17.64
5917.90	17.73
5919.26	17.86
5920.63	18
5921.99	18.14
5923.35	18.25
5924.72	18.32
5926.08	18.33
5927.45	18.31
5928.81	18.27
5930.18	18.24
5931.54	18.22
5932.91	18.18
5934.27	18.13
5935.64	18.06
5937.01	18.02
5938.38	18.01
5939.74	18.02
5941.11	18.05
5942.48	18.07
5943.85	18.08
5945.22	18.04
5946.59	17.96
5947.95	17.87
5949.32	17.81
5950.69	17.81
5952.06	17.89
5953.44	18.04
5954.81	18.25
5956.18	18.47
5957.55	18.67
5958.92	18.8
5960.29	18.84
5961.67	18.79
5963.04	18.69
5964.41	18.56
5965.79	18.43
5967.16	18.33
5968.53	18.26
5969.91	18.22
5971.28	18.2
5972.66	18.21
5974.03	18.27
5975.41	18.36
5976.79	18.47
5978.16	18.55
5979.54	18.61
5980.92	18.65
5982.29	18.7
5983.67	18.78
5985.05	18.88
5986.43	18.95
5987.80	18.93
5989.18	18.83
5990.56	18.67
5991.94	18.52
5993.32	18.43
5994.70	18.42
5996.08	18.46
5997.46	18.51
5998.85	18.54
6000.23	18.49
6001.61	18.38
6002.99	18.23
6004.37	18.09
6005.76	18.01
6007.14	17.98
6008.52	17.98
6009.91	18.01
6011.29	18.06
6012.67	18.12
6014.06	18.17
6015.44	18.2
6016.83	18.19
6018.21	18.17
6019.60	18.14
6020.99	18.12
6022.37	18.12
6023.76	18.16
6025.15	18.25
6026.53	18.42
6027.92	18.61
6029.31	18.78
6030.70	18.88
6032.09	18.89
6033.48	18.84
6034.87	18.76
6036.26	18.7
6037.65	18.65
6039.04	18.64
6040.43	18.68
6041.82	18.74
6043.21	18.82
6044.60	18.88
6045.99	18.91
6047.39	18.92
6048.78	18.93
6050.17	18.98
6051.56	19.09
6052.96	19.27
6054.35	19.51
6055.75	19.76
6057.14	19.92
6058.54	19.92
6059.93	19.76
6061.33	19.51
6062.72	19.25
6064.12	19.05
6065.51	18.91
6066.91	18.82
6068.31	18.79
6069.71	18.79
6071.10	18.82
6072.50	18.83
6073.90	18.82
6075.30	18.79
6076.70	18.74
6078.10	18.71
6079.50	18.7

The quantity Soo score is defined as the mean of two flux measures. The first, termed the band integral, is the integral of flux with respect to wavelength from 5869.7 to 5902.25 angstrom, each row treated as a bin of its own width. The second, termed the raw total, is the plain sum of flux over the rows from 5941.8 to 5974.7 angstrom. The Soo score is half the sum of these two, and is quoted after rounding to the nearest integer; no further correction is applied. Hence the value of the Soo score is 484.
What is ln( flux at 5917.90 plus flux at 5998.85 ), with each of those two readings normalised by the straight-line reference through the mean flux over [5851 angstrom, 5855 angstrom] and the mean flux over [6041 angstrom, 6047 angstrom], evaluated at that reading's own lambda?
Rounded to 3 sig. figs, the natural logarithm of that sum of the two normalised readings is 0.674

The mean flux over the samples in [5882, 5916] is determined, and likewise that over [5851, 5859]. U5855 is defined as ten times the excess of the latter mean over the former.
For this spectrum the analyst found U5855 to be 17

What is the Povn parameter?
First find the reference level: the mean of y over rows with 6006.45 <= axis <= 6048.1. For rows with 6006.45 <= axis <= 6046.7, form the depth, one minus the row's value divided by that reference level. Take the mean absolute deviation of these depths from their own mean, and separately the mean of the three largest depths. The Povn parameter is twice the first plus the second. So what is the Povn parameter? 0.0596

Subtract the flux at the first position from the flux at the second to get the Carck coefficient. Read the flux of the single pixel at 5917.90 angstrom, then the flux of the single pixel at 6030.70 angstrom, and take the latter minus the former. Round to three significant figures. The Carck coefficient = 1.15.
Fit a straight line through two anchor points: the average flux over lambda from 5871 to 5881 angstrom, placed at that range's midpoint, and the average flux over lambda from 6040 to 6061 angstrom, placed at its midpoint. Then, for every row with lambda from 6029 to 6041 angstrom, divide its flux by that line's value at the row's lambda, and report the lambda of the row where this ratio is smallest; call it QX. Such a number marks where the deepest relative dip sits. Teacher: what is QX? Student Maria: 6039.04 angstrom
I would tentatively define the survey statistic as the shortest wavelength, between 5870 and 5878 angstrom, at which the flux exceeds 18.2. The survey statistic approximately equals 5870.40 angstrom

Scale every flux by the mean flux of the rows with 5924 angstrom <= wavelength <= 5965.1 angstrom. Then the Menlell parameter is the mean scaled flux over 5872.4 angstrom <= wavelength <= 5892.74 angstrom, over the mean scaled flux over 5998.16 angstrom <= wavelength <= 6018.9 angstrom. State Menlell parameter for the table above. 0.903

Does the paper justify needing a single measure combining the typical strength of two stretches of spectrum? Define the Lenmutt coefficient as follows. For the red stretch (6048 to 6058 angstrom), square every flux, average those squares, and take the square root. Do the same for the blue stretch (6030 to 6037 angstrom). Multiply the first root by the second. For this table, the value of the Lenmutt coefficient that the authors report 364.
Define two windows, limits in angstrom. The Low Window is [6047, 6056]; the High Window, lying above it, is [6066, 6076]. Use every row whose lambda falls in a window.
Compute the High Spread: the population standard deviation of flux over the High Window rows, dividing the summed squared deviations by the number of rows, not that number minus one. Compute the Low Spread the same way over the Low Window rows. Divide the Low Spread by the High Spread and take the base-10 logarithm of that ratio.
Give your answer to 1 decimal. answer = 1.3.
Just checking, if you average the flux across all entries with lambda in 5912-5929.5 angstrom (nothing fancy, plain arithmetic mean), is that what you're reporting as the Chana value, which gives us 18.0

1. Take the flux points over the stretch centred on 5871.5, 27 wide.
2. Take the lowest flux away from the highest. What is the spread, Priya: 1.9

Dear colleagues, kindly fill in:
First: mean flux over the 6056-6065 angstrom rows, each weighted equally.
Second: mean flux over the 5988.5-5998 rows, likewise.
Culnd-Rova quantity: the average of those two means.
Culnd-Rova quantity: 19.1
